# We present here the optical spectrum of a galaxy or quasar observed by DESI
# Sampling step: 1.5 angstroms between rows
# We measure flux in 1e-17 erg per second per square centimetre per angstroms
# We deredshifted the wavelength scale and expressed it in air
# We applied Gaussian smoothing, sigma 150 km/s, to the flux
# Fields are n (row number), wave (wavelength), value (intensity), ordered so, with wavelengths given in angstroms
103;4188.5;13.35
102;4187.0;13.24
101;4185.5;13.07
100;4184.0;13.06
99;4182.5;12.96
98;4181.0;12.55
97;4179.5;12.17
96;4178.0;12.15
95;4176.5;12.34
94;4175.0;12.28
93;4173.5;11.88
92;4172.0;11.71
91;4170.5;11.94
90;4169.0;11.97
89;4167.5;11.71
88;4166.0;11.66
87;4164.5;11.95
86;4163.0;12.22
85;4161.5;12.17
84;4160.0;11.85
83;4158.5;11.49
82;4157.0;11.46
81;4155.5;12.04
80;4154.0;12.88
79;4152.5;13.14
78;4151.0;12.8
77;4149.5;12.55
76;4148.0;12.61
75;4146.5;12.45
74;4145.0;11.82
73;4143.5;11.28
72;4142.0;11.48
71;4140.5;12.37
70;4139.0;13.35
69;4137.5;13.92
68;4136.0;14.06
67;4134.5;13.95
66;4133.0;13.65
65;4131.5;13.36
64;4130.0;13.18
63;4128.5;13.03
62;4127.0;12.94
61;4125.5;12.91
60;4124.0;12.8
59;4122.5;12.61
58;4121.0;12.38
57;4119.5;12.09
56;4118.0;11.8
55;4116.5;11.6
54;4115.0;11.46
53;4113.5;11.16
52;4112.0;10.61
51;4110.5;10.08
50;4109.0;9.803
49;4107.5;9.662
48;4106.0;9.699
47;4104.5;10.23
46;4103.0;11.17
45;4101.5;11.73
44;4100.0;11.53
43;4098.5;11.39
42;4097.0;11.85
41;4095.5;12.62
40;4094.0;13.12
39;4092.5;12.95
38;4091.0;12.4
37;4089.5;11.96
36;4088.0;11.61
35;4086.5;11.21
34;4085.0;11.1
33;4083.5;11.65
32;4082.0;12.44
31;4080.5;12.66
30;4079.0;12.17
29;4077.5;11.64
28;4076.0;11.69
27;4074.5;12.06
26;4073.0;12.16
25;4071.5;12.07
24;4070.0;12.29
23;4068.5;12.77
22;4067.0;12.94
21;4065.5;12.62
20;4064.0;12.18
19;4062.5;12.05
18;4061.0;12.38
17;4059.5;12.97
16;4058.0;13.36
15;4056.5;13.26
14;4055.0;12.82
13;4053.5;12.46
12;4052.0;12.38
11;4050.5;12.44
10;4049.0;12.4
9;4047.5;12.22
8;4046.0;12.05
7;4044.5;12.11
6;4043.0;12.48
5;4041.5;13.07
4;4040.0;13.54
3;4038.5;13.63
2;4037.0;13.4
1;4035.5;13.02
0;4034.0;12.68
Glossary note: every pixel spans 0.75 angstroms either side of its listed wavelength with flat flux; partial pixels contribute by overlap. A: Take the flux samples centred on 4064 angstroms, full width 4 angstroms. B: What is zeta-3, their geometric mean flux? 12.3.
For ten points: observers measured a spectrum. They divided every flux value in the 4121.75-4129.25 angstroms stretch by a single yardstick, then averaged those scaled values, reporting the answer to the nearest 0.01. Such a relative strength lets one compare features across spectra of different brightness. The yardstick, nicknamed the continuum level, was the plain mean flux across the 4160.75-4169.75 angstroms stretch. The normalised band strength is 1.08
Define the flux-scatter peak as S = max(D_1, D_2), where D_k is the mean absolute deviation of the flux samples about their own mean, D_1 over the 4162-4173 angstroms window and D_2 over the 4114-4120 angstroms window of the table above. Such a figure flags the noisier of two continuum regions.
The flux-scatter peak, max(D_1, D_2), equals 0.21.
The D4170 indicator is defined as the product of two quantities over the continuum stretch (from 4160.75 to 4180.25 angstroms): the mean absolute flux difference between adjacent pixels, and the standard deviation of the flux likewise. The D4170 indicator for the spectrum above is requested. 0.04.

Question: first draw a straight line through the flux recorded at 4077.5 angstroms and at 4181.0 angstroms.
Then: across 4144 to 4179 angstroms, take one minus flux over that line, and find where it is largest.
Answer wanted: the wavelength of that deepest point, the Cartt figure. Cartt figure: 4157.0 angstroms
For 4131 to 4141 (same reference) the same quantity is 4140.5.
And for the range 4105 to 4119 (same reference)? 4107.5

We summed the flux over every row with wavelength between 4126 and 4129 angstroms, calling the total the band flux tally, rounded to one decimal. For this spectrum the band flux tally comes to 26.0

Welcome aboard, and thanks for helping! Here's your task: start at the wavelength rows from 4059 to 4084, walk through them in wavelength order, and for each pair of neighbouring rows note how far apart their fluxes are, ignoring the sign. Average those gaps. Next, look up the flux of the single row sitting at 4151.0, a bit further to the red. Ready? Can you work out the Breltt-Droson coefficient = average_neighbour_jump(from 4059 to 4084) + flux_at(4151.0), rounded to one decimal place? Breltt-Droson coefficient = 13.1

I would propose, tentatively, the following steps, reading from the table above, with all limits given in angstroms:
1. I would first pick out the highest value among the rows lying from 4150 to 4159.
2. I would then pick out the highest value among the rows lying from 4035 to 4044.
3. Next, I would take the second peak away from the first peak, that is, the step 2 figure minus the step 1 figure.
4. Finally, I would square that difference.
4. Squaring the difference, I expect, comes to 0.24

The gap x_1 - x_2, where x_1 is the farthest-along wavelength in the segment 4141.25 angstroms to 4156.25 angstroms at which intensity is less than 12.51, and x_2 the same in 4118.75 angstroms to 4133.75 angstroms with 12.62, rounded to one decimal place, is 33.0 angstroms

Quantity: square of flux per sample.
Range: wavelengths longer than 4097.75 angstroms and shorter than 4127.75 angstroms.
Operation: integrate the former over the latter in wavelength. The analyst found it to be 3920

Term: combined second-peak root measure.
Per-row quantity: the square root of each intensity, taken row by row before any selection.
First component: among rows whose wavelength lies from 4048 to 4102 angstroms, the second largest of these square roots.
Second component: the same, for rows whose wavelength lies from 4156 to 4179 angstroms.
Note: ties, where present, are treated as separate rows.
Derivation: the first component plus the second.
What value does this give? 7.15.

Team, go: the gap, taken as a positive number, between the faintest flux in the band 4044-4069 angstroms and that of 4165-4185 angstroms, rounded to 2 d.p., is 0.39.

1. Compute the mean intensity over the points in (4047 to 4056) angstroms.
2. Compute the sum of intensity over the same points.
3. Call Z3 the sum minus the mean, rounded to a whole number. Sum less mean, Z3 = 62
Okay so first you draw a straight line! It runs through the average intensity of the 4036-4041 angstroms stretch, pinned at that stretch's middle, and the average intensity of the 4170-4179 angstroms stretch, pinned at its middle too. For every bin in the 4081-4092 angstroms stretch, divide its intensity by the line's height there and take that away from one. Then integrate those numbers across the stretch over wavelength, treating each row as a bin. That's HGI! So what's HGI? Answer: 1.0 angstroms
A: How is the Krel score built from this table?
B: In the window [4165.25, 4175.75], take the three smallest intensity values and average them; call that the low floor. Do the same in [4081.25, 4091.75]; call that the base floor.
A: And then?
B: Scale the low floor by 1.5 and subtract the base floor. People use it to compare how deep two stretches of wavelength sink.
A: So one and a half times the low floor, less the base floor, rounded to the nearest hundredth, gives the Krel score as 6.23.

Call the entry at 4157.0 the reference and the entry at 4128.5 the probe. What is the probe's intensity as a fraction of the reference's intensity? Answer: 1.14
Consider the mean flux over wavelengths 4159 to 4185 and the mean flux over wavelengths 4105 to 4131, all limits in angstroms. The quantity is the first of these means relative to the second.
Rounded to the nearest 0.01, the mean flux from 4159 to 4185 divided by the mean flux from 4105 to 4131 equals 1.04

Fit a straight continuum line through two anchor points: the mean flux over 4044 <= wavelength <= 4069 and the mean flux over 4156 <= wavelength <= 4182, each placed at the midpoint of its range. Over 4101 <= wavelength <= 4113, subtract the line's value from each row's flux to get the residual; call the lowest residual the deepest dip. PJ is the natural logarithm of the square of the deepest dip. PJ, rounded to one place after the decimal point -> 1.9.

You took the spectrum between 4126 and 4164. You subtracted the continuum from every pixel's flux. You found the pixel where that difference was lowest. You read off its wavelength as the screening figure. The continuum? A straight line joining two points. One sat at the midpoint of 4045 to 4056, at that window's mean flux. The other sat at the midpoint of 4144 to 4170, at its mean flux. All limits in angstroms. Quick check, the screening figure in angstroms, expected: 4143.5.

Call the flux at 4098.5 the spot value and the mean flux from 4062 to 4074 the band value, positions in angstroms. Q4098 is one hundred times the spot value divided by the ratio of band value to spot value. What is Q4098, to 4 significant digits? 1047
